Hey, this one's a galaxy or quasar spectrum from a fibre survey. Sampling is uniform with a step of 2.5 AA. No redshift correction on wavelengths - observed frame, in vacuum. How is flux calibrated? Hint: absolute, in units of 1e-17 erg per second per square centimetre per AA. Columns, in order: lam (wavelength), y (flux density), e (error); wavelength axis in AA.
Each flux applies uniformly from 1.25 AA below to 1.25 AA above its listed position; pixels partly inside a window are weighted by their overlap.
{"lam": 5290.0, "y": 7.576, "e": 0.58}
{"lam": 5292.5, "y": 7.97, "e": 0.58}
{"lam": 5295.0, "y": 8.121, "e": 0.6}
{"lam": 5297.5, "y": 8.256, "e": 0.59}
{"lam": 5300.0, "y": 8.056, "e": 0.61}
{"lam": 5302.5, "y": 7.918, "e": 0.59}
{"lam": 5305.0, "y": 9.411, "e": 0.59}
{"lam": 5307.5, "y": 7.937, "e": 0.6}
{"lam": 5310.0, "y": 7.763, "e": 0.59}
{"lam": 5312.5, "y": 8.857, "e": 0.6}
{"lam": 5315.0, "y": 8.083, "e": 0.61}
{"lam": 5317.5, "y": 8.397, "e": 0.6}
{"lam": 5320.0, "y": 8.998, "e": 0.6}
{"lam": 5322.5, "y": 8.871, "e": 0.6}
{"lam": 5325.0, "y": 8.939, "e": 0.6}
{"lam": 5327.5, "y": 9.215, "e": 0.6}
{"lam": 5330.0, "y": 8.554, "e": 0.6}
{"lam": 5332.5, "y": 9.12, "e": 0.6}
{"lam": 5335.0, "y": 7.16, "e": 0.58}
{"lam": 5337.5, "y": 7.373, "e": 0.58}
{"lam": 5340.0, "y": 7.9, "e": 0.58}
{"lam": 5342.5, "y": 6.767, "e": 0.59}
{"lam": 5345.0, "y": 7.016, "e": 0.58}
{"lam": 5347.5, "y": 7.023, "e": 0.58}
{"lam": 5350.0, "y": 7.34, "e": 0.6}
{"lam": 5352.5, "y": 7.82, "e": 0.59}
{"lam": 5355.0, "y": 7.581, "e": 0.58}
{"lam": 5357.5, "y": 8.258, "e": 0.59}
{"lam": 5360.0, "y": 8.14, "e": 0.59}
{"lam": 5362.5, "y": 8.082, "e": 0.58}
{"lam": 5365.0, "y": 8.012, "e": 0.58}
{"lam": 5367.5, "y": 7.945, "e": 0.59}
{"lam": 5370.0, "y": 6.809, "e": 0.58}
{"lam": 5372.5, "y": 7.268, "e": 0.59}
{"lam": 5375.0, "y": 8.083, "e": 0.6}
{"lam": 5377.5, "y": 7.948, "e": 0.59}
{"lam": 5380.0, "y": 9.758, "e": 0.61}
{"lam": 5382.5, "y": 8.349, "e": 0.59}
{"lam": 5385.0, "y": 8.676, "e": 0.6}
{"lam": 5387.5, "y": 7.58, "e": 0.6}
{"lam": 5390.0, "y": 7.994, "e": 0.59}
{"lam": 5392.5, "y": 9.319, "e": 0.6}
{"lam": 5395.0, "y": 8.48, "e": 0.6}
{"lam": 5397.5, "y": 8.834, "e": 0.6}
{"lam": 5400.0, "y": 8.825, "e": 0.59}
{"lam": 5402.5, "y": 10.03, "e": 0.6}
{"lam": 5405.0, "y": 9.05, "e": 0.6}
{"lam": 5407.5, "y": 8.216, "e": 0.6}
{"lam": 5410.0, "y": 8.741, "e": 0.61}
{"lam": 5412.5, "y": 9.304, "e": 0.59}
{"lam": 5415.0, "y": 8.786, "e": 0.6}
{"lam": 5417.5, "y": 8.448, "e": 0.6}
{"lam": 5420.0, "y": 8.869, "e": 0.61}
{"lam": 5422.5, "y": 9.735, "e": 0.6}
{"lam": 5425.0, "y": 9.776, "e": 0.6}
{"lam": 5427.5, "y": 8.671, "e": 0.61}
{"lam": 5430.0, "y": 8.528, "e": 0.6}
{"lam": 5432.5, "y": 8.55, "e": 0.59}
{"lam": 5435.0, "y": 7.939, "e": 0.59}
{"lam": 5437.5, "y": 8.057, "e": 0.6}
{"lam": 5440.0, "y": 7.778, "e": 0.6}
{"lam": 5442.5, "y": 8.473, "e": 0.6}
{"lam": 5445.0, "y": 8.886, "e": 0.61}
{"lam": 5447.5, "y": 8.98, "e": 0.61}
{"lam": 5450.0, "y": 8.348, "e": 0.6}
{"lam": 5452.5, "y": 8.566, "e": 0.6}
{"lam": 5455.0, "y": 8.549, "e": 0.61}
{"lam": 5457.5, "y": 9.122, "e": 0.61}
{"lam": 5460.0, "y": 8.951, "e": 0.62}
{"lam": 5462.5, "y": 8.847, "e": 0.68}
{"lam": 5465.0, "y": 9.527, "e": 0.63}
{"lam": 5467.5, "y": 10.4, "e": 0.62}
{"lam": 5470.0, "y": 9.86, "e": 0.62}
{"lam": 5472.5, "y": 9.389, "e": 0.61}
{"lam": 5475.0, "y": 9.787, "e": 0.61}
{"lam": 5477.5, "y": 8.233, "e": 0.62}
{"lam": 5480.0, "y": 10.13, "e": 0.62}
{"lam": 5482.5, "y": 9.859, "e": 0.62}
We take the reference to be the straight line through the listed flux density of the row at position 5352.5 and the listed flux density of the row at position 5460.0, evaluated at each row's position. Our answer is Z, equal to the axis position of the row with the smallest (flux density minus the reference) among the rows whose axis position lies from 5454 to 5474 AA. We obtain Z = 5455.0 AA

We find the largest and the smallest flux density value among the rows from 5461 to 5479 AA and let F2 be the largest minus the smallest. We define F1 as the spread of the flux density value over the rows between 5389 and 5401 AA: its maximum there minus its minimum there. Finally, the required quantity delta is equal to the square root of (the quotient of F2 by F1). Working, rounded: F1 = 1.3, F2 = 2.2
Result 1.3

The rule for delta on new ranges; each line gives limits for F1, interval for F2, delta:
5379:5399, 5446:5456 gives 0.5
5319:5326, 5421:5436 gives 3.8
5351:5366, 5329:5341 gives 1.7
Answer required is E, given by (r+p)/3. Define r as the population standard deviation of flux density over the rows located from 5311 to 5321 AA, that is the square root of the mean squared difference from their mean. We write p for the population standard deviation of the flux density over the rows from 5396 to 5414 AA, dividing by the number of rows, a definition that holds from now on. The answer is 0.30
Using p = 0.52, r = 0.36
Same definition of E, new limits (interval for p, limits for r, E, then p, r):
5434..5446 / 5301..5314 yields 0.35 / 0.40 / 0.65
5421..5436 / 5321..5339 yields 0.48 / 0.67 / 0.78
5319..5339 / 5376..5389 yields 0.50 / 0.75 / 0.75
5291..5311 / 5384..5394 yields 0.38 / 0.49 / 0.66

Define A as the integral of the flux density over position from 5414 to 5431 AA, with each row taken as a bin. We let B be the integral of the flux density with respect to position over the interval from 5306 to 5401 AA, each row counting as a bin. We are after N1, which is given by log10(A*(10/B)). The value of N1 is 0.3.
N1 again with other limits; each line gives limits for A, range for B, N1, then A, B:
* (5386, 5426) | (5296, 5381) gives 0.7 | 355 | 686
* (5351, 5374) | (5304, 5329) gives 0.9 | 179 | 216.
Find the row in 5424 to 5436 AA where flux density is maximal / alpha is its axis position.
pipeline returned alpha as 5425.0 AA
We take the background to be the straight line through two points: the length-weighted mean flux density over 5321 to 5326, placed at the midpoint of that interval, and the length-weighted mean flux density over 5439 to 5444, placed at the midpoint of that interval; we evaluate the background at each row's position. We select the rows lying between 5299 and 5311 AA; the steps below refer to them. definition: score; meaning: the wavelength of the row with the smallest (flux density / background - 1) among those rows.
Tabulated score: 5310.0 AA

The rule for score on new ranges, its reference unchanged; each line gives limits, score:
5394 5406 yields 5395.0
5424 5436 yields 5435.0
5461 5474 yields 5462.5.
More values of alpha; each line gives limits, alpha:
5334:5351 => 5340.0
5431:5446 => 5445.0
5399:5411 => 5402.5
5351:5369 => 5357.5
